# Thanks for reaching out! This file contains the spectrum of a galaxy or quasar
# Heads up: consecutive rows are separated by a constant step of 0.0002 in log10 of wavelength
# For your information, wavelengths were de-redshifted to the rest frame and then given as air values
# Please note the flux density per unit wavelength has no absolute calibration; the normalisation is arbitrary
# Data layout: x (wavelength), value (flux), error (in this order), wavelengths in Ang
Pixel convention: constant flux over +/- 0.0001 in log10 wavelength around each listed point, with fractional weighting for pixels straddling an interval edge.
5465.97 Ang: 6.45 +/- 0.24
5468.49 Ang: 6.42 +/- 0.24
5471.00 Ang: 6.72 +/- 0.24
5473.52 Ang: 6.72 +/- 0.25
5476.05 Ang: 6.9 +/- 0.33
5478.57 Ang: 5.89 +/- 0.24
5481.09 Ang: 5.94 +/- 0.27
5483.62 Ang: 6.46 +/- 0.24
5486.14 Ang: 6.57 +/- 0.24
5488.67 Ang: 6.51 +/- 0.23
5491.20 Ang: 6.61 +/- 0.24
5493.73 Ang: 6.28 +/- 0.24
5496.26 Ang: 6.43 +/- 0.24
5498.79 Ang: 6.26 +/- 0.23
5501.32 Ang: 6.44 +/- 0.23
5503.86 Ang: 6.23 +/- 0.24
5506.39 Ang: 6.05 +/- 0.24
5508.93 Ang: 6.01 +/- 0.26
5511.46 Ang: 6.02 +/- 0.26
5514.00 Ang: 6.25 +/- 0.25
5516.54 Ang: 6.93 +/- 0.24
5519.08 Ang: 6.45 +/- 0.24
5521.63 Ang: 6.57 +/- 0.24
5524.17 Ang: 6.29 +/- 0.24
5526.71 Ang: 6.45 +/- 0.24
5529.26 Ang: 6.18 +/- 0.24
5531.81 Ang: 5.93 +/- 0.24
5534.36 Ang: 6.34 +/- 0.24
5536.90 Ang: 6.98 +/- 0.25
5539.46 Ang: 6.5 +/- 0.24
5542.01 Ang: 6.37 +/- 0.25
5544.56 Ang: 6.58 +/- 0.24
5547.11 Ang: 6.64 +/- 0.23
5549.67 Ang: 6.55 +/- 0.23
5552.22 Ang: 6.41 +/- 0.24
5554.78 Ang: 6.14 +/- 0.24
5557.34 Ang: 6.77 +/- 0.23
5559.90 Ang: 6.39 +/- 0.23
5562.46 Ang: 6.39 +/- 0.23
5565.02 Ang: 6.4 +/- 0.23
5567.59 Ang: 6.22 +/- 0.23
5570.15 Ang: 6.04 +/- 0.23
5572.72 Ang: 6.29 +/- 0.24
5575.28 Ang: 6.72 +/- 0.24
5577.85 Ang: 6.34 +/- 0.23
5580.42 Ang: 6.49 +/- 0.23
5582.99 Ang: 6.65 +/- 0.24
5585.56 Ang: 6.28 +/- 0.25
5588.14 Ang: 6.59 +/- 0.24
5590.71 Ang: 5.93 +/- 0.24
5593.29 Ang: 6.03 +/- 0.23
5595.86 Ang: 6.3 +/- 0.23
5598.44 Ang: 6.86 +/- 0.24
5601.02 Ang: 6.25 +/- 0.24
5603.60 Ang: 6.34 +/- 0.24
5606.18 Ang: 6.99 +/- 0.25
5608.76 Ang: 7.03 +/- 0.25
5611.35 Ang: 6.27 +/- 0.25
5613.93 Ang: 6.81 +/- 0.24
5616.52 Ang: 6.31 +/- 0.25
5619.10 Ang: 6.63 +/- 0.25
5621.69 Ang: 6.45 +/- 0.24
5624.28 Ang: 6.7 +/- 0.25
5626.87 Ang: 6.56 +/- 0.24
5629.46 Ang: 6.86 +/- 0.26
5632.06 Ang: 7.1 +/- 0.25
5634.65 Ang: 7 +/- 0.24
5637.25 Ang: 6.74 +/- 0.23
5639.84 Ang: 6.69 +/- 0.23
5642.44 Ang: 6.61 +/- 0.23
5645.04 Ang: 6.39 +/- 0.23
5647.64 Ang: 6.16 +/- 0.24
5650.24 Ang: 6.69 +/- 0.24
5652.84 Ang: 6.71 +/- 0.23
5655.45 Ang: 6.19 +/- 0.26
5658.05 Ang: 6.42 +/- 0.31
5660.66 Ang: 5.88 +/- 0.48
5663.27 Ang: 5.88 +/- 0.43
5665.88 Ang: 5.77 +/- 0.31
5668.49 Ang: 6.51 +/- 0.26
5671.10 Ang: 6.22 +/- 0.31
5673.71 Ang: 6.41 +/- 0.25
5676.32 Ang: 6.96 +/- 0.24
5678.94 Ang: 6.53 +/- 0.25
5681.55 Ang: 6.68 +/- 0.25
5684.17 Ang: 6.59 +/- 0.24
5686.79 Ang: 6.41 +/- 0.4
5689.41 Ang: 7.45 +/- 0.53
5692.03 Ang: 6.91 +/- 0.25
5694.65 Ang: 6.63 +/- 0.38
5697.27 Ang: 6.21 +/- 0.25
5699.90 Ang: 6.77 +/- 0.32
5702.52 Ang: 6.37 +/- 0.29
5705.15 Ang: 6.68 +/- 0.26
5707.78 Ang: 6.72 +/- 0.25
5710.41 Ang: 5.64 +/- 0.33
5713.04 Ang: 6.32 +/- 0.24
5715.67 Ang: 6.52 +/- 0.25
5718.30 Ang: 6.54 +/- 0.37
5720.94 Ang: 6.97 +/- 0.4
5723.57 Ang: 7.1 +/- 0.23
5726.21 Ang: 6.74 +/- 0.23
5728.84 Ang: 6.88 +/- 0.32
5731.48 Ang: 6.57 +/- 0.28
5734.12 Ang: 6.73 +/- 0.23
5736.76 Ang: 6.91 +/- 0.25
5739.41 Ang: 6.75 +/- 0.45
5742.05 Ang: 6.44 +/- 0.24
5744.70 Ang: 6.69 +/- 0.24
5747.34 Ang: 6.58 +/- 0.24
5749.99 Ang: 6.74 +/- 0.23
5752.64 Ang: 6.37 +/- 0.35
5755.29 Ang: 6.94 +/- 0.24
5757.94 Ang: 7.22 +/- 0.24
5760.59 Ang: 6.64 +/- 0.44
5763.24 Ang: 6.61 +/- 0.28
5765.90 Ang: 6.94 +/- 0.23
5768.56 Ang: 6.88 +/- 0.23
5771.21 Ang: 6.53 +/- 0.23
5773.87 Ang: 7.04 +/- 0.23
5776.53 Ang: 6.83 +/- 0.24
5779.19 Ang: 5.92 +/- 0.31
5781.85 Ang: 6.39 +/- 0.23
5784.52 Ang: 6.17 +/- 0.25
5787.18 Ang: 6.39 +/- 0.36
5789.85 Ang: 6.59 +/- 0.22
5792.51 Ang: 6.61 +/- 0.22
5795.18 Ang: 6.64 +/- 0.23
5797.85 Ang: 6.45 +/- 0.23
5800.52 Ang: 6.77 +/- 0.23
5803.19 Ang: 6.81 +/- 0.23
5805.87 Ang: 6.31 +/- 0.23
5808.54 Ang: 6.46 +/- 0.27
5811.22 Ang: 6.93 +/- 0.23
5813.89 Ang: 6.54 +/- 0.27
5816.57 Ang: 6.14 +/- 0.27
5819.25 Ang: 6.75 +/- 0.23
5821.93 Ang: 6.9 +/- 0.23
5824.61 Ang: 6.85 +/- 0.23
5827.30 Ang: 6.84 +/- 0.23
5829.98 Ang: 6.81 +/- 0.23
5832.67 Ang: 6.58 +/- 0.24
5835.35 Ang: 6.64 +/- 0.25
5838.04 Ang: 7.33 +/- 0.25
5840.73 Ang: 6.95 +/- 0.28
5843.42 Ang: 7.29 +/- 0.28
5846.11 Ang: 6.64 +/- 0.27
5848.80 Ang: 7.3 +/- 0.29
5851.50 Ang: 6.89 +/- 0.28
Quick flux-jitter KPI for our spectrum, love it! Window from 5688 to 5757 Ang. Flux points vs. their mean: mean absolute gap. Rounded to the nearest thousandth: 0.236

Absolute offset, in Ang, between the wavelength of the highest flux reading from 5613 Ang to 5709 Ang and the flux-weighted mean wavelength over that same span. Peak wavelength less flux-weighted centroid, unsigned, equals 28.7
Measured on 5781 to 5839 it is 27.7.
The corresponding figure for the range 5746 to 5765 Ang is 2.6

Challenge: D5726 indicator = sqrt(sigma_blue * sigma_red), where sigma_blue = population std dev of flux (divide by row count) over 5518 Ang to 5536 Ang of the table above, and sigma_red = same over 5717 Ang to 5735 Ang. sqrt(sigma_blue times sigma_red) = 0.193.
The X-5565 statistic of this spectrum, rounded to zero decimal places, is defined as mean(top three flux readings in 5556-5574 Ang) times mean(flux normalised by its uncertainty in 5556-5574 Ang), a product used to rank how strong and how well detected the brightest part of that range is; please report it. 179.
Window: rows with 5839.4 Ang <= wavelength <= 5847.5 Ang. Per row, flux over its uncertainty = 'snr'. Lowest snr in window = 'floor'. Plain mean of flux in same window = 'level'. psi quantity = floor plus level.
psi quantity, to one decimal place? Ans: 31.6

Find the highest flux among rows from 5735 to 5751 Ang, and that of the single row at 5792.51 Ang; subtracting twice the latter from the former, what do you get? -6.3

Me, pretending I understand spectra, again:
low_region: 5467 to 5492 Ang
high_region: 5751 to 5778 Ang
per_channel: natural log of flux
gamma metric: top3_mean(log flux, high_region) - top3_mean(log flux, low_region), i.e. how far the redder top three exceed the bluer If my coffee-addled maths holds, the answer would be 0.041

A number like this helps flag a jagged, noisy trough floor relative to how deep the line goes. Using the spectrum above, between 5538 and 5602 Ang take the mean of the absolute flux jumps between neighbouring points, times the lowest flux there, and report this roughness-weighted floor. 1.61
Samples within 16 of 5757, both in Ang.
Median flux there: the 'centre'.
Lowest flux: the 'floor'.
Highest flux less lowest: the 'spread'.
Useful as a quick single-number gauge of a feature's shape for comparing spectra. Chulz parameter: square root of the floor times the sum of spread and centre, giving 6.92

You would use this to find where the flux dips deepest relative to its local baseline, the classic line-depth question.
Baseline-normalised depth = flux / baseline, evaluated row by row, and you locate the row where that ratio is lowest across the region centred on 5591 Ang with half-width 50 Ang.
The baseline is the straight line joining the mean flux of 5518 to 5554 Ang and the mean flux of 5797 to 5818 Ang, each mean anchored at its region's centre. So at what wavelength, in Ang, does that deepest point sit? 5590.71 Ang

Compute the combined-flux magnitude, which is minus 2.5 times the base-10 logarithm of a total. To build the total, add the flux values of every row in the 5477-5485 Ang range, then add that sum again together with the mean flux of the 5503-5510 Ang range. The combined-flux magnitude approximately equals -4.08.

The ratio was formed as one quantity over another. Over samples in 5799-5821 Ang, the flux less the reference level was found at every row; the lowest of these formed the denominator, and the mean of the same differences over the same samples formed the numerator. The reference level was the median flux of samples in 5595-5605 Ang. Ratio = -1.5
